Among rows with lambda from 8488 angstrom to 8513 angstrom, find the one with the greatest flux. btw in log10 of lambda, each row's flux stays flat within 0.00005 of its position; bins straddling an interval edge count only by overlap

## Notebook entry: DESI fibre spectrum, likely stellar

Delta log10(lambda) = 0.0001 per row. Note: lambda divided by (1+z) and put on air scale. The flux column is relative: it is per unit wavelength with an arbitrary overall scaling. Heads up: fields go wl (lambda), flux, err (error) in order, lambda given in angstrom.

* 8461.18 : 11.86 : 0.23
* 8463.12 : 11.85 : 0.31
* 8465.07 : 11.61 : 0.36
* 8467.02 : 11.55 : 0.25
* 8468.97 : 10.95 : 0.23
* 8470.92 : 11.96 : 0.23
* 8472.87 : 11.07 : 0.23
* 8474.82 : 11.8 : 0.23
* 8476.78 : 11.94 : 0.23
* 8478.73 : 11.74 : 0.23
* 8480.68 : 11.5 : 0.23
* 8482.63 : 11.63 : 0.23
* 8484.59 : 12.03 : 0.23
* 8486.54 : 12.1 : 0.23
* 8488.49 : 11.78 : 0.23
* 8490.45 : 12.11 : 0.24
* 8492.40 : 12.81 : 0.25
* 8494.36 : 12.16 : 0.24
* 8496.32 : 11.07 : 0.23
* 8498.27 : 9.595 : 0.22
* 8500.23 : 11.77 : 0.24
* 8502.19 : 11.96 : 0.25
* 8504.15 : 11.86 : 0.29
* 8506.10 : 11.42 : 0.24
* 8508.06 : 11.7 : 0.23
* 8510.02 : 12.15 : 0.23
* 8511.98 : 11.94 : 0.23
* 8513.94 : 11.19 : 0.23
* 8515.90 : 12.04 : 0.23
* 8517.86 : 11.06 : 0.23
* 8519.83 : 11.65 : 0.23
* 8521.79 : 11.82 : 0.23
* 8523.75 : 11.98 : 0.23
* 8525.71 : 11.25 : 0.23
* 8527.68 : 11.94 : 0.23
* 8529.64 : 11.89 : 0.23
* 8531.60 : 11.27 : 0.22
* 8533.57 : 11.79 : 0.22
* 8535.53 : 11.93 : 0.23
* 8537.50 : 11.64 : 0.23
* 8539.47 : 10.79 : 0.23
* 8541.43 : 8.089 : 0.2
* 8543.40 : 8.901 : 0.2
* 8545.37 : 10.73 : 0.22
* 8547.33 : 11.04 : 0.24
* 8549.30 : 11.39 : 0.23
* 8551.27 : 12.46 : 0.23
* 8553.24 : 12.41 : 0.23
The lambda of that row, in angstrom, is 8492.40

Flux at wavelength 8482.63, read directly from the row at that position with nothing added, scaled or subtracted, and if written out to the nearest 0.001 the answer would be 11.630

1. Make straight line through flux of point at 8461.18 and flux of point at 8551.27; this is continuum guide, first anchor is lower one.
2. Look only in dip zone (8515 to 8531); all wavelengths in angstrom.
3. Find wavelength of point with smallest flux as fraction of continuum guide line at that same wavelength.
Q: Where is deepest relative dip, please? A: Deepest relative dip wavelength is 8517.86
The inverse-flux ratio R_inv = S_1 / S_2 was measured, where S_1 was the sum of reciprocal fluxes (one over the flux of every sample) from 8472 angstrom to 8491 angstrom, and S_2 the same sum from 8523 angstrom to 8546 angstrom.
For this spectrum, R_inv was 0.77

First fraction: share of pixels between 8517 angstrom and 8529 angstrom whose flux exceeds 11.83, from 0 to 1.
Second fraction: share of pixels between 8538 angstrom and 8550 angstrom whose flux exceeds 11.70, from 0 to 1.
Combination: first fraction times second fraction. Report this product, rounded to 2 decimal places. 0.00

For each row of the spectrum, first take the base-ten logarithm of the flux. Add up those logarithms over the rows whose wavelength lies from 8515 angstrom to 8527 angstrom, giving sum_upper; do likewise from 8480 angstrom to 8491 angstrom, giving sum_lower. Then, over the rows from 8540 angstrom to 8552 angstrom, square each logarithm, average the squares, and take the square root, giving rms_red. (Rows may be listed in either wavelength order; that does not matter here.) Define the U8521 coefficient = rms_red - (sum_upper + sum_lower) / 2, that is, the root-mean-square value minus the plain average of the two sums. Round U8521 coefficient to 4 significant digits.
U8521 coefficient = -5.402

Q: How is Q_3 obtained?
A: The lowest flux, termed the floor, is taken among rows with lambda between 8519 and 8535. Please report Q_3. 11.25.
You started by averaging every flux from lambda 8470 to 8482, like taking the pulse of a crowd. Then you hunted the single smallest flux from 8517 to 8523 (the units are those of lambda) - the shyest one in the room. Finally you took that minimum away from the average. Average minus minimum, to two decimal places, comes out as 0.61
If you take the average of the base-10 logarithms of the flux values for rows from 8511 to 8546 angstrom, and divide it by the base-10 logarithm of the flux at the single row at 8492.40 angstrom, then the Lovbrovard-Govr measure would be 0.95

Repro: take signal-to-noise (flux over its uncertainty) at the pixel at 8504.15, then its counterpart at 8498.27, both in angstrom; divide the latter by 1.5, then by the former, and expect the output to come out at 0.71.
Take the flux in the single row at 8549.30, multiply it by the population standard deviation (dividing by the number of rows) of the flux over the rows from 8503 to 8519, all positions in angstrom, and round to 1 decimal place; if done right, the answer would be 4.3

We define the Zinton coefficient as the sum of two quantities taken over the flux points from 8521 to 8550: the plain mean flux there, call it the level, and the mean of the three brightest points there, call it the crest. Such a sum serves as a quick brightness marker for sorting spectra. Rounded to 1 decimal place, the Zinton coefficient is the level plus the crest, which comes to 23.0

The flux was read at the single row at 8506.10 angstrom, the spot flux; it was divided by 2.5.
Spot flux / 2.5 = 4.57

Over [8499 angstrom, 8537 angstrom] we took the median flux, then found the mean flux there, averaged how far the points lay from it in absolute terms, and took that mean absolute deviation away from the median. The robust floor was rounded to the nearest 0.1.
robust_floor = 11.6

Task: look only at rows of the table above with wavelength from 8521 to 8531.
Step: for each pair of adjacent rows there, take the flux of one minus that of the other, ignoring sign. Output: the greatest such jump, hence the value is 0.73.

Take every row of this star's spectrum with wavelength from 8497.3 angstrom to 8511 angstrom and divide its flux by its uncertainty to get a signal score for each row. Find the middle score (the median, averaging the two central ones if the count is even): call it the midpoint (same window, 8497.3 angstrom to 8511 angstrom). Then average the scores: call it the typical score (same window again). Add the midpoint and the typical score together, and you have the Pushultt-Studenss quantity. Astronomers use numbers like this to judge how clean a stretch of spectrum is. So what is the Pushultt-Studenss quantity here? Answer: 95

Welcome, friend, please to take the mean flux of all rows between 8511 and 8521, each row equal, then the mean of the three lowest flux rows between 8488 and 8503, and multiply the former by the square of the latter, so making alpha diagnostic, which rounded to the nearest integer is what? 1353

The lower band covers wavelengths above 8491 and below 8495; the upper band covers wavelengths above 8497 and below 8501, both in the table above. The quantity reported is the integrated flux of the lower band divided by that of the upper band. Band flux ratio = 1.17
